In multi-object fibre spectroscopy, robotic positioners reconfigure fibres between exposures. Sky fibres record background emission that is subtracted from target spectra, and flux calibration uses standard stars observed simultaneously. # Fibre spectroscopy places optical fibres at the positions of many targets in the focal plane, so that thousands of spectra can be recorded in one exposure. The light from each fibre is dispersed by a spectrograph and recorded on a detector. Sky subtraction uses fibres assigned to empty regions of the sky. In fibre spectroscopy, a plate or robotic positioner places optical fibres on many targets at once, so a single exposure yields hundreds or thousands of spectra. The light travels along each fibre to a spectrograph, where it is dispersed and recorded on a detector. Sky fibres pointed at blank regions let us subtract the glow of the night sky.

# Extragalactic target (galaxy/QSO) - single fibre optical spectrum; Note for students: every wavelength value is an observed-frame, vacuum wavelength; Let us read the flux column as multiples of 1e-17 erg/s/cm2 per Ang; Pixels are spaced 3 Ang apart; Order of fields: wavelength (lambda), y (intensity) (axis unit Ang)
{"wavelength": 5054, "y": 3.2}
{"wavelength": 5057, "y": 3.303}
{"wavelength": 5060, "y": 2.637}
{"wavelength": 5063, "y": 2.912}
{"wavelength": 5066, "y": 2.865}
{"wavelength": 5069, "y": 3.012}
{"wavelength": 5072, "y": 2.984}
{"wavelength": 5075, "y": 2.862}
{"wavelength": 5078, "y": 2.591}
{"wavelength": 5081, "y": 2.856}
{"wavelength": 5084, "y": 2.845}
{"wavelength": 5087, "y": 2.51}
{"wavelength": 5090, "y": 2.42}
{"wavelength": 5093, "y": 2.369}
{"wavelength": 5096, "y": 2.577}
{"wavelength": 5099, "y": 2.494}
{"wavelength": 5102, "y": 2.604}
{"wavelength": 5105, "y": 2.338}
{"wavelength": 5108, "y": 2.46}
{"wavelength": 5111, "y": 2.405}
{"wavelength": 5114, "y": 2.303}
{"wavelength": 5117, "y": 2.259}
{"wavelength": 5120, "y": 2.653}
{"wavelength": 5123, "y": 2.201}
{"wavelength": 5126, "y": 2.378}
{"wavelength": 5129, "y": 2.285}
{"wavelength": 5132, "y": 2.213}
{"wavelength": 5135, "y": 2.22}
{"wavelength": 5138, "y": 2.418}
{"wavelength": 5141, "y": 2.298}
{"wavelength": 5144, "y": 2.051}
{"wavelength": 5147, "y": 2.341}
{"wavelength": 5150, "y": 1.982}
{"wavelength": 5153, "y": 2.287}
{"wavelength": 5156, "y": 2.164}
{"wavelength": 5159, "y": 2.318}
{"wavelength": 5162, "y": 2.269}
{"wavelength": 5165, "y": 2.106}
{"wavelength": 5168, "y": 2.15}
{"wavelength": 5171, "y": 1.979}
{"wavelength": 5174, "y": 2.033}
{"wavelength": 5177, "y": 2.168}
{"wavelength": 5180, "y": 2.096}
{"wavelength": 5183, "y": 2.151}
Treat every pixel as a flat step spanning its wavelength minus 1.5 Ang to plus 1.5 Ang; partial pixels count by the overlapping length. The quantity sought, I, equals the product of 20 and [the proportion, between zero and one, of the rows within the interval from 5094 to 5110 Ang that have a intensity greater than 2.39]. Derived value 16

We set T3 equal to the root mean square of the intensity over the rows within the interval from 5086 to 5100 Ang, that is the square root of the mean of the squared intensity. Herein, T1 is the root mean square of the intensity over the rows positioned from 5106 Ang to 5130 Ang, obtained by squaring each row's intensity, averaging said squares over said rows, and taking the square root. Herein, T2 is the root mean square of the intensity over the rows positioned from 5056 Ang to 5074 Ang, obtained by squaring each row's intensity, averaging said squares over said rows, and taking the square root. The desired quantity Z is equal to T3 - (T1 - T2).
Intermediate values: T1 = 2.37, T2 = 2.96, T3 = 2.48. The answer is 3.06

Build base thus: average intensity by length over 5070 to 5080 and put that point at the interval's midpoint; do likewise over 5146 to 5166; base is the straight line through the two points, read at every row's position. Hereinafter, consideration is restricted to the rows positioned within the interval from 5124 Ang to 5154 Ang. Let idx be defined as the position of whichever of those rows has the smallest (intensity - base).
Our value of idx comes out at 5150 Ang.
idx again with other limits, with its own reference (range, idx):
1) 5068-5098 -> 5093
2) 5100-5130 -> 5123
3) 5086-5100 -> 5093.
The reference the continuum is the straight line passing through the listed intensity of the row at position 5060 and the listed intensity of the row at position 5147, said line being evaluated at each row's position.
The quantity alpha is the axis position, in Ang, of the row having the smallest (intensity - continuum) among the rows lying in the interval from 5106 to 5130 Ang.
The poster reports 5123 Ang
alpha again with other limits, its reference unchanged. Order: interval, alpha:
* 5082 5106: 5093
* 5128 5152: 5150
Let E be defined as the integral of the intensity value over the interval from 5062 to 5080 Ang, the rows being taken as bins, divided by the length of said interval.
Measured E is 2.87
